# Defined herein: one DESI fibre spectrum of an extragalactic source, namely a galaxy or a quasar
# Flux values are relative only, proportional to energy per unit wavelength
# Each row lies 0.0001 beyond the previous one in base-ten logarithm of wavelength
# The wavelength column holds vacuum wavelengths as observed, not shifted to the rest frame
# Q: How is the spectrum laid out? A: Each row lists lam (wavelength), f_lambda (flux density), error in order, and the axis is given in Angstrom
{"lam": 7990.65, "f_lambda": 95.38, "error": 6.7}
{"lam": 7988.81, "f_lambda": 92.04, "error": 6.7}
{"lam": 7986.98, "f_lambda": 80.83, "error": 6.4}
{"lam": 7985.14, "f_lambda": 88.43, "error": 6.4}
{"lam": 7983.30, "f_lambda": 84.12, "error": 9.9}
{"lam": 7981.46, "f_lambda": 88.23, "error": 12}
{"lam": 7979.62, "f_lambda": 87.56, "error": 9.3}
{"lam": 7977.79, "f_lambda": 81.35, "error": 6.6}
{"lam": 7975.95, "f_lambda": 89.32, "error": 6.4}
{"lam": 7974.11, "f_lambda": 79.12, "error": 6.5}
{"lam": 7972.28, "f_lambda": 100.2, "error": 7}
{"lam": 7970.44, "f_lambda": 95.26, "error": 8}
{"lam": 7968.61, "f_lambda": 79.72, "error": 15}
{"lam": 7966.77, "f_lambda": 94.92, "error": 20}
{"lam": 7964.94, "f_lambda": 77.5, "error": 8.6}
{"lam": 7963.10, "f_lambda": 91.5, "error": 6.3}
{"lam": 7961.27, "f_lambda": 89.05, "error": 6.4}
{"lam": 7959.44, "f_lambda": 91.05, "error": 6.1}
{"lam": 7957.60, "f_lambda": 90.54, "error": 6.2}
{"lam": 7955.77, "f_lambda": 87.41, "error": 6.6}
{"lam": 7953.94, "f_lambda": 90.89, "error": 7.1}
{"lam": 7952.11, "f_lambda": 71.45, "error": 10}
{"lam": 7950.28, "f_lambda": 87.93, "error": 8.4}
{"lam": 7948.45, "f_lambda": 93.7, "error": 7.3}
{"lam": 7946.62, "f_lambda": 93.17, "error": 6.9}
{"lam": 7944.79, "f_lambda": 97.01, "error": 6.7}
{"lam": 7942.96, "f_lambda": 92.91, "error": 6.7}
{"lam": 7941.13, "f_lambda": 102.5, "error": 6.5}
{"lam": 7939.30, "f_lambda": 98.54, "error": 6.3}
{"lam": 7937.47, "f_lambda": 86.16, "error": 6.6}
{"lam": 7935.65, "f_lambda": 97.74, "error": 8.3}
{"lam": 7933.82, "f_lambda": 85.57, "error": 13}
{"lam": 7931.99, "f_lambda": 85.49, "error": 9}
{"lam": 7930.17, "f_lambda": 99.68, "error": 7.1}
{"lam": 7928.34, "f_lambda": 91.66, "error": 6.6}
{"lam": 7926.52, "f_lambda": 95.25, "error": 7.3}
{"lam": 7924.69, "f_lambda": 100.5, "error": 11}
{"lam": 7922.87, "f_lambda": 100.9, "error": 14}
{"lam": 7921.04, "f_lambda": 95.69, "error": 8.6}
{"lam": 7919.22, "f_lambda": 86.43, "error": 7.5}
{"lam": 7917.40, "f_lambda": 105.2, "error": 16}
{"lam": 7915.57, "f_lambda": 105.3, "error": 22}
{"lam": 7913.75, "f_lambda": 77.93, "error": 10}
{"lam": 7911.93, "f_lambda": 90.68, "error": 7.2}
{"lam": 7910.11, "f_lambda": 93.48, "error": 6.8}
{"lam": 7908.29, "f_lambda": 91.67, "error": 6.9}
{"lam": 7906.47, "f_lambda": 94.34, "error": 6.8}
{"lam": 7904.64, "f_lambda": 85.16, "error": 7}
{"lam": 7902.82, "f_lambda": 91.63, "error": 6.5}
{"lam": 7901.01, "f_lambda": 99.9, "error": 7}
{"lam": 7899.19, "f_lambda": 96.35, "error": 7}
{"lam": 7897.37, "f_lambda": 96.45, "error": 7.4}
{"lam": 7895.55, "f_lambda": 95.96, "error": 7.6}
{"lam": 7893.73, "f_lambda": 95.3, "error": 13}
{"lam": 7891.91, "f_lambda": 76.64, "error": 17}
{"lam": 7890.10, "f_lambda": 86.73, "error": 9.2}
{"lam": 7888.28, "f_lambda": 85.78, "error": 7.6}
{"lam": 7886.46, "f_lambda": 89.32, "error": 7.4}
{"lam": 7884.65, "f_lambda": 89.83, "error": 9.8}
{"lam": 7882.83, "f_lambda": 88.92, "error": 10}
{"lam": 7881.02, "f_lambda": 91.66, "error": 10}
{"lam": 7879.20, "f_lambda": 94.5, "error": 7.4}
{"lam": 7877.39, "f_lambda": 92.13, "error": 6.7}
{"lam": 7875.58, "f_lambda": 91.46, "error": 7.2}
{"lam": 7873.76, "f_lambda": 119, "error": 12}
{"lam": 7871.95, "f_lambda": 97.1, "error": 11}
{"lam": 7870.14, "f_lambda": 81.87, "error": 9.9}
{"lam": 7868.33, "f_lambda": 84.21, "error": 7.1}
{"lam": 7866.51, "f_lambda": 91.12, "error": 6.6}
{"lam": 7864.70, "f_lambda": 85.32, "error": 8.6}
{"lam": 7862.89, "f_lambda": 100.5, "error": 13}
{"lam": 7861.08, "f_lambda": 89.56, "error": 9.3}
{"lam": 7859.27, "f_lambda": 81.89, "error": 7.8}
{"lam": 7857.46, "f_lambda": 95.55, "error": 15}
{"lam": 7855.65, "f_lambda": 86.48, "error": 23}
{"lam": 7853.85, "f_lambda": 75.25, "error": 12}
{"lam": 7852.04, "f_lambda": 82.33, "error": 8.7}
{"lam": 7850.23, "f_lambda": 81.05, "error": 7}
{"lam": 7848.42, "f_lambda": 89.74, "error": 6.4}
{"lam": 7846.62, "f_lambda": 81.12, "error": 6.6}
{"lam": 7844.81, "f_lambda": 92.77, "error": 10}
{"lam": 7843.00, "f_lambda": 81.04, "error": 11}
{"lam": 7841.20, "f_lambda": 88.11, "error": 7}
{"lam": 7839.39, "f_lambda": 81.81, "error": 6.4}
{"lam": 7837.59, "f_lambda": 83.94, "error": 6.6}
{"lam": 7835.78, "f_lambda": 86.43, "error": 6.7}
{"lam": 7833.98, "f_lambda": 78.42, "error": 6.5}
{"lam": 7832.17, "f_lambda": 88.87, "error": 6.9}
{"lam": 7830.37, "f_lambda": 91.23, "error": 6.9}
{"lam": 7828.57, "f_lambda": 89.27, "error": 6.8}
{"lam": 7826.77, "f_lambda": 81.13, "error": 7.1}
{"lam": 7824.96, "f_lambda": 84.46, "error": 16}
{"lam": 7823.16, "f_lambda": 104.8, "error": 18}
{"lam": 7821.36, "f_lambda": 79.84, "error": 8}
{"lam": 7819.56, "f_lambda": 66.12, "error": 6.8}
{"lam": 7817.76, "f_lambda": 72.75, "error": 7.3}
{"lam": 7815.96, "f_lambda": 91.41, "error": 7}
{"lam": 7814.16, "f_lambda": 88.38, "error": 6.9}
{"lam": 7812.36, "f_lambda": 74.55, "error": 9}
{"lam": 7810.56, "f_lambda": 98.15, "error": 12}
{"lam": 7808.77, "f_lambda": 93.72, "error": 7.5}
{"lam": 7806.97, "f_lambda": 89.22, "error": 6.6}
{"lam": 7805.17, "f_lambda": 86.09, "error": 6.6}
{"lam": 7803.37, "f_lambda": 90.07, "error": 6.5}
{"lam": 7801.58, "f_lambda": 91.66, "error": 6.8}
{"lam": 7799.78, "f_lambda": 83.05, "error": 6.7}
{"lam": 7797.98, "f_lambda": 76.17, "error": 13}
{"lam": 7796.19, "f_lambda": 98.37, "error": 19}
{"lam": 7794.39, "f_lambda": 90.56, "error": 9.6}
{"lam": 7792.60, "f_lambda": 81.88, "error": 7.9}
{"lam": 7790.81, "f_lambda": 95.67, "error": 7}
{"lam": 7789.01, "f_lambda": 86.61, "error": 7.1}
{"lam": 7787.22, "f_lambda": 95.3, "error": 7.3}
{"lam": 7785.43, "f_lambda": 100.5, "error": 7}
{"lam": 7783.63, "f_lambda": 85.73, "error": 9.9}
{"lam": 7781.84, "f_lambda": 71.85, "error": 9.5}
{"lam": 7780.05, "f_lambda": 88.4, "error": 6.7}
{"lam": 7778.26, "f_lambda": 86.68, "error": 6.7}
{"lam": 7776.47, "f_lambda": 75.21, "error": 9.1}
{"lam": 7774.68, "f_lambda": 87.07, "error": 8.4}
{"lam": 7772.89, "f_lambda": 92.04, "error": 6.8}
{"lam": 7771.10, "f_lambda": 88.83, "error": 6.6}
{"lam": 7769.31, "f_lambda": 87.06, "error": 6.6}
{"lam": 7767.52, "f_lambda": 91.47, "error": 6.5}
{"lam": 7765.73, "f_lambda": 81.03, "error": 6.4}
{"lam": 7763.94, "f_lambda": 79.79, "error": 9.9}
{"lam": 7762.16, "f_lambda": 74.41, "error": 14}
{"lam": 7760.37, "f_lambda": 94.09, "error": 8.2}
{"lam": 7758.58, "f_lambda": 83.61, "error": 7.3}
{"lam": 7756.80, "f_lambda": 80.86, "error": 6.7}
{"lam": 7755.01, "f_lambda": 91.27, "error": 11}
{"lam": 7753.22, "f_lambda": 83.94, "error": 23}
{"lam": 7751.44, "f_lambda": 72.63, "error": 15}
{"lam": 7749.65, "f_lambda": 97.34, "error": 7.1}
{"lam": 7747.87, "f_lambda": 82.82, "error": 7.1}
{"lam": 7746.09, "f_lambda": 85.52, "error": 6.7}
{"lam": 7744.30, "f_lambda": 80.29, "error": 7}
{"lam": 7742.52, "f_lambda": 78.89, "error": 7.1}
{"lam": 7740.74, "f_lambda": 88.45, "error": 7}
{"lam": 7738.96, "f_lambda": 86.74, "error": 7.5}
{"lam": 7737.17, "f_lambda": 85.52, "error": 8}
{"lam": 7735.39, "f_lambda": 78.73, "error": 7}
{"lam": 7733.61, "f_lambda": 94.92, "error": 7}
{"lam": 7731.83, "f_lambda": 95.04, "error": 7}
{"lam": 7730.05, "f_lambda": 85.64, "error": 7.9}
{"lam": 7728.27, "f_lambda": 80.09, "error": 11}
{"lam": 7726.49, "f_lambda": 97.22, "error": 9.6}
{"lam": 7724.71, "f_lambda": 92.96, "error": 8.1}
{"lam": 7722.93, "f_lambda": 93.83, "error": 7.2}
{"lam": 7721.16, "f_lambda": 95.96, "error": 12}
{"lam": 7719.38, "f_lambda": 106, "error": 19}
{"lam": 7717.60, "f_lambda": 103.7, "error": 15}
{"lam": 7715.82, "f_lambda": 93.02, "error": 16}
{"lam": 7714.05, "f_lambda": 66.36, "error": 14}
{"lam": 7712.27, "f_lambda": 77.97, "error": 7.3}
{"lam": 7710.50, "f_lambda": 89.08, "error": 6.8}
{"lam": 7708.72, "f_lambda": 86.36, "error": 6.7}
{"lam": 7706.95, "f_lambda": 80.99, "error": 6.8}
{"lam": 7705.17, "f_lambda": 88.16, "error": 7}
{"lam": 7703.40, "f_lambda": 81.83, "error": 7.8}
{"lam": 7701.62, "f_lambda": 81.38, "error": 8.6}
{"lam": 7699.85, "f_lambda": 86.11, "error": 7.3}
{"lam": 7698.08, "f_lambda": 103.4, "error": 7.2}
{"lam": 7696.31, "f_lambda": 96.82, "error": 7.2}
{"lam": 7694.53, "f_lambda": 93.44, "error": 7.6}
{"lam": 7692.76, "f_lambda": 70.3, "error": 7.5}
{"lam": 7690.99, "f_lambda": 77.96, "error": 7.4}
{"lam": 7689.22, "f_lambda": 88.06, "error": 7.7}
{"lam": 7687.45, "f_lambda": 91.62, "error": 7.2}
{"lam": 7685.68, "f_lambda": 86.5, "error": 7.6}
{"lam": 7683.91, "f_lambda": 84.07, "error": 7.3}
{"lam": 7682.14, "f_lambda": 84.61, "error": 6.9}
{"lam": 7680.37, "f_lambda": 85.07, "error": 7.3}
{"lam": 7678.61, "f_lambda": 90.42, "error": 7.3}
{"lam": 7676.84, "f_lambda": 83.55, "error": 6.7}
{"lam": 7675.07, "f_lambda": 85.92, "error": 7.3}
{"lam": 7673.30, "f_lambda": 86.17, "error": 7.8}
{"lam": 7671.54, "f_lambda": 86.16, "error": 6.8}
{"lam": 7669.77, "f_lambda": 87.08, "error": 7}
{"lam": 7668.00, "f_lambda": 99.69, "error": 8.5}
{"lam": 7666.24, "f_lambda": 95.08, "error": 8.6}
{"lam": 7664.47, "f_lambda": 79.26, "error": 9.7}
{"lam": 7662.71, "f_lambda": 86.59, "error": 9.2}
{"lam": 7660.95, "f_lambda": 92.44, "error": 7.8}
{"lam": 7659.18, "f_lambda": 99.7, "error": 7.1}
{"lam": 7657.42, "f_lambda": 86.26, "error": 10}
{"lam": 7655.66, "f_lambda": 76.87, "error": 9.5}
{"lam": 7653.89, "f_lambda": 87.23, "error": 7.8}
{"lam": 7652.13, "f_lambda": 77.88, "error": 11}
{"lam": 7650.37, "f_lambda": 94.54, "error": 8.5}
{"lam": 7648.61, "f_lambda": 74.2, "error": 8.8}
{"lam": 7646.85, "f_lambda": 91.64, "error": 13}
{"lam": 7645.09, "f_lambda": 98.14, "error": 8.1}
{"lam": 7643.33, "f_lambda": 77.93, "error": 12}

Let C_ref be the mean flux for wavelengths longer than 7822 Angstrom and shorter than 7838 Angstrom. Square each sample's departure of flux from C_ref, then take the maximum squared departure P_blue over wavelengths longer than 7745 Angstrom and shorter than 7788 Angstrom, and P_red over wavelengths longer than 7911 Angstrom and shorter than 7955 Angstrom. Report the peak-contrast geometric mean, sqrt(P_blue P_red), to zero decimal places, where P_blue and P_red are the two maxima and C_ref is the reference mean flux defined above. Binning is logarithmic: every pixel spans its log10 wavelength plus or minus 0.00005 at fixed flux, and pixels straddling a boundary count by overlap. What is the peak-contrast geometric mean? 279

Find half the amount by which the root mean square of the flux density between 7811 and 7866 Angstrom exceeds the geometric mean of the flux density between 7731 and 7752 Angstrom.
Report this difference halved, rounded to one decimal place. 0.1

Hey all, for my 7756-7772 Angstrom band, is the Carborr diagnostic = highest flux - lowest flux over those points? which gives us 20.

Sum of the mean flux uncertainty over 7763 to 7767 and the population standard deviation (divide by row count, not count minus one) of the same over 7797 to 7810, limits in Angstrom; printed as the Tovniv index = 10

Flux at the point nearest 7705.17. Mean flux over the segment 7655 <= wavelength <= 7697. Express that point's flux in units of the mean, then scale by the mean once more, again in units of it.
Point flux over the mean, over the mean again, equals 0.0116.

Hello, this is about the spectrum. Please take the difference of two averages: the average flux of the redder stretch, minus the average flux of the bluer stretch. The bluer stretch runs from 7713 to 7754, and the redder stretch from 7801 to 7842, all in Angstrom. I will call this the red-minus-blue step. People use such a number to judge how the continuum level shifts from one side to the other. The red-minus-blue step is -2.0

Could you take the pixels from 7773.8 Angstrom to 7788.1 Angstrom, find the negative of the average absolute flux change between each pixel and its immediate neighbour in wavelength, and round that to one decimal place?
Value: -10.8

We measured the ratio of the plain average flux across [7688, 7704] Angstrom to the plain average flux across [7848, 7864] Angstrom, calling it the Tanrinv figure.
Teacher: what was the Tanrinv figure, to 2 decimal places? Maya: 1.00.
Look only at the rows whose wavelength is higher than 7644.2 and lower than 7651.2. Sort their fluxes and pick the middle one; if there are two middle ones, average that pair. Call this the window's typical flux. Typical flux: 93.1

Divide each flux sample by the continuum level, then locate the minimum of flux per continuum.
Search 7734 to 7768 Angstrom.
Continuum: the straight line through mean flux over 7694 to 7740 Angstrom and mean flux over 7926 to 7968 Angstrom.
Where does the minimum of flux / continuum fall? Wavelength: 7751.44 Angstrom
